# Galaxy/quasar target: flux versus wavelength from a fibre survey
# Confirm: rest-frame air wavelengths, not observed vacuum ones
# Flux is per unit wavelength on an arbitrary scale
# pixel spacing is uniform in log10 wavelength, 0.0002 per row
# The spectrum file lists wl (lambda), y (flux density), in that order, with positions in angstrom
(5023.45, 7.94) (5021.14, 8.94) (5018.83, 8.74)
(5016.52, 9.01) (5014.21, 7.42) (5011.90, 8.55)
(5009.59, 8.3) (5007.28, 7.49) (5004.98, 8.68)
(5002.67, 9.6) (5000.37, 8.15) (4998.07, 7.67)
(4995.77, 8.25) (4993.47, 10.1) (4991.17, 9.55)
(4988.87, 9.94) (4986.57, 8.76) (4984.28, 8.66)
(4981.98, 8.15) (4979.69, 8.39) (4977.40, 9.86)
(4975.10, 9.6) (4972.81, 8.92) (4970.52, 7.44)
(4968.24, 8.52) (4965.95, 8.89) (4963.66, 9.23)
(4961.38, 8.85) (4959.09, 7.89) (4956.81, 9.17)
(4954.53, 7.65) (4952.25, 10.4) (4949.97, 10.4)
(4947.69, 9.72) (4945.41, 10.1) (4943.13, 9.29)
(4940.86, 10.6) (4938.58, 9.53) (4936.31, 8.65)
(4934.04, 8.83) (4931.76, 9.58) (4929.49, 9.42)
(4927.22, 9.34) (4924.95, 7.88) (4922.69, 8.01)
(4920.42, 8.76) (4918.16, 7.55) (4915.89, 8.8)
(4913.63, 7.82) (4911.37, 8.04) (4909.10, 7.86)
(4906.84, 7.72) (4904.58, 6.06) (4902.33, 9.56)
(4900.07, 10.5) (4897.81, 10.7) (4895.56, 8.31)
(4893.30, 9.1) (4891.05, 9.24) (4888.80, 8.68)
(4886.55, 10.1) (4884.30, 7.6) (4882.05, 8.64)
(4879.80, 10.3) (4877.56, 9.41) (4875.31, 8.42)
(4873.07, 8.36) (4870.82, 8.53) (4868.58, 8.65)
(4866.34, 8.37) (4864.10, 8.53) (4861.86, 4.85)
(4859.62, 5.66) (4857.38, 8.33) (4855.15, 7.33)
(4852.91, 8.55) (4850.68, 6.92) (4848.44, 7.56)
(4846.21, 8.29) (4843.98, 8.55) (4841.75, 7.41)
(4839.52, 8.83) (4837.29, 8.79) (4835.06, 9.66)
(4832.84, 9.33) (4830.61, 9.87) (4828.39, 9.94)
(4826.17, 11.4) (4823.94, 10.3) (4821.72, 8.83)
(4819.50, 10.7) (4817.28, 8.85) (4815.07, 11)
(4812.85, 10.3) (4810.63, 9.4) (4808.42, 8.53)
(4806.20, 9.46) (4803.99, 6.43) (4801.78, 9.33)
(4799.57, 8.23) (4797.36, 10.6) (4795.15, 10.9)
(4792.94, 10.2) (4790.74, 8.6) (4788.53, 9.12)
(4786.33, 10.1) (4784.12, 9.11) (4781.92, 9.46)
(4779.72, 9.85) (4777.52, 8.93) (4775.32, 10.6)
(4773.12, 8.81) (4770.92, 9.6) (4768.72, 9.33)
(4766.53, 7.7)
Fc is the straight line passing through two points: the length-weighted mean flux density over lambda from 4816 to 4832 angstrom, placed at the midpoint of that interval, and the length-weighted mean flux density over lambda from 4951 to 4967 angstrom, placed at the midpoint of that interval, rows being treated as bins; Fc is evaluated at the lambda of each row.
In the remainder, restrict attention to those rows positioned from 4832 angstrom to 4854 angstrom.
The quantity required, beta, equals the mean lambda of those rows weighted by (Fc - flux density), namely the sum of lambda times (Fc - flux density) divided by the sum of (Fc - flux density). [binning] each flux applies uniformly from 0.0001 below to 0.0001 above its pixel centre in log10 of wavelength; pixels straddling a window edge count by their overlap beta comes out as 4845.2 angstrom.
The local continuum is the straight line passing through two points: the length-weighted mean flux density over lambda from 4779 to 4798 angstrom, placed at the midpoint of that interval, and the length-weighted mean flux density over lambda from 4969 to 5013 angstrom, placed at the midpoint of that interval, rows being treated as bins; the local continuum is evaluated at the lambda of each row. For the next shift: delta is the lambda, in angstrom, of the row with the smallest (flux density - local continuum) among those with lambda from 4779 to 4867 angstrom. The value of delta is 4861.86 angstrom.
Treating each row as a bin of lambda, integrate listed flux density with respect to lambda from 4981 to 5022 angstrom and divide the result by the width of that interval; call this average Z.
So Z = 8.7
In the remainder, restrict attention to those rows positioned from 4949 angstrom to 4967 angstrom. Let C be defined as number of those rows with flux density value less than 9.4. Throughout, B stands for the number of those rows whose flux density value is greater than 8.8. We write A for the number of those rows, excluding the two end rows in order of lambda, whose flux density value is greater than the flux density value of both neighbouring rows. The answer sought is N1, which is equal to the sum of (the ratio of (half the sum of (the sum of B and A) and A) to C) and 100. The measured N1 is 100.8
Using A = 2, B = 6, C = 6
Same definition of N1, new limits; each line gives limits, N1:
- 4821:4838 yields 101.8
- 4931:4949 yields 101.8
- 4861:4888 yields 100.5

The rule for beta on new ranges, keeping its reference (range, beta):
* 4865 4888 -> 4873.5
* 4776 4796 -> 4783.5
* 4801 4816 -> 4803.8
